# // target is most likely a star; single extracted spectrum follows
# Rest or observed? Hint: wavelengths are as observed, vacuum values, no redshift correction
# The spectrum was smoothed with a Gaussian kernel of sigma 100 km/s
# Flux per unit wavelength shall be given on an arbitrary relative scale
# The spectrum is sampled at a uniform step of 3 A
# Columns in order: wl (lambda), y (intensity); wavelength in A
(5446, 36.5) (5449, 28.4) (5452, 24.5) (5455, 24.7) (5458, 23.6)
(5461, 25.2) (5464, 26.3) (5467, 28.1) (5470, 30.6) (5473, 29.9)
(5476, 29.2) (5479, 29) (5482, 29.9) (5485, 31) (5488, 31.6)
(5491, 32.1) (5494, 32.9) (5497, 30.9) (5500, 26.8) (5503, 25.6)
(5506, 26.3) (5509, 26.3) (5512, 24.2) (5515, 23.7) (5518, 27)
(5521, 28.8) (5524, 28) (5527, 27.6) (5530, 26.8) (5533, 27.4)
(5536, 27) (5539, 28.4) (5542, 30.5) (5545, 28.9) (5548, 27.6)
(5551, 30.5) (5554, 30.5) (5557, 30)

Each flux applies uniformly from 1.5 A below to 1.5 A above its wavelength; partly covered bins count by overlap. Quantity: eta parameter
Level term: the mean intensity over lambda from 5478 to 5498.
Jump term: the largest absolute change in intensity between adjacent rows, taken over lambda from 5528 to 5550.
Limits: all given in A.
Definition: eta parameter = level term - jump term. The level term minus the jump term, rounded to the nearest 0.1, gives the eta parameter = 29.0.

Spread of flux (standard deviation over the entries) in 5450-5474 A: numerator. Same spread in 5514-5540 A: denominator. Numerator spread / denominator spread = 1.8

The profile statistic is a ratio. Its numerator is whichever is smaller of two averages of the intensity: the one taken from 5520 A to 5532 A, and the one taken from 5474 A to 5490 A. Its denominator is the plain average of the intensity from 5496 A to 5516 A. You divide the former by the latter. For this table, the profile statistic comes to 1.06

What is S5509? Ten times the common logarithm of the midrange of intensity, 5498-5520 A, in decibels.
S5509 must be 14.0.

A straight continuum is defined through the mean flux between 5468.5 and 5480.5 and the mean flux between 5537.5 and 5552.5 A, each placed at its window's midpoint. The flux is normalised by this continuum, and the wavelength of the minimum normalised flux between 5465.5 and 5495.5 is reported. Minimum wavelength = 5467 A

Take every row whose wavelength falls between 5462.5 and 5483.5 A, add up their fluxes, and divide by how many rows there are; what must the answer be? 29.0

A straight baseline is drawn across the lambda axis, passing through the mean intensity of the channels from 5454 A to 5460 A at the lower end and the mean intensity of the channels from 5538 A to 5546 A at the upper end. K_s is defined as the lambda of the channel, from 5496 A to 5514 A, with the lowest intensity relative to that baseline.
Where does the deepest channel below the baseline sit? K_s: 5512 A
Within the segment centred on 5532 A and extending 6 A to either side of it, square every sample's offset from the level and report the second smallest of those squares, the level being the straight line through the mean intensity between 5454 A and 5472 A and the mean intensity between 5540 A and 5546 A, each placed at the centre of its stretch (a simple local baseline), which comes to 3.5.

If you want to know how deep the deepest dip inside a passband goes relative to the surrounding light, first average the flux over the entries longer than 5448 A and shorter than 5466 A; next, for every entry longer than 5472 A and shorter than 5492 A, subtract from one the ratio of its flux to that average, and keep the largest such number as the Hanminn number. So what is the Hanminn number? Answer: -0.14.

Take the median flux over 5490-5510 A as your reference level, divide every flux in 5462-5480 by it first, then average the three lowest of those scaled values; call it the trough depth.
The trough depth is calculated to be 1.04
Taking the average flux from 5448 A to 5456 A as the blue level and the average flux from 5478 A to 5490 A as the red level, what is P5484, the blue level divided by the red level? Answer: 0.85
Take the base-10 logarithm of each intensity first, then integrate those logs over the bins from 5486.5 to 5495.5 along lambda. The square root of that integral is 3.68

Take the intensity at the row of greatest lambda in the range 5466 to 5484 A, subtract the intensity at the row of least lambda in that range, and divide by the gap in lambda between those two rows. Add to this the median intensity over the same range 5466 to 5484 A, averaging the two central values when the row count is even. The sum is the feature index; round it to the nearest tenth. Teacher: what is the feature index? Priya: 29.7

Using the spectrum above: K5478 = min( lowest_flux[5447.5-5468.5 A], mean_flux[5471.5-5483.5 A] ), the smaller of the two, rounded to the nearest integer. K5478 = 24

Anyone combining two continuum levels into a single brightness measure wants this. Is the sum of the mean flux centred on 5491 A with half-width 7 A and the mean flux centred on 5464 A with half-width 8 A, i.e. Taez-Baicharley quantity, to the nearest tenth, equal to 58.5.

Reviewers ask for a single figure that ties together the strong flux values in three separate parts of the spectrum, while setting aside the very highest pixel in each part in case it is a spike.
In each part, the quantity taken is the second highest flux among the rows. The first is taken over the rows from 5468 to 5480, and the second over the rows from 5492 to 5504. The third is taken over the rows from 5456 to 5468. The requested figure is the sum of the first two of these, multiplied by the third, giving 1599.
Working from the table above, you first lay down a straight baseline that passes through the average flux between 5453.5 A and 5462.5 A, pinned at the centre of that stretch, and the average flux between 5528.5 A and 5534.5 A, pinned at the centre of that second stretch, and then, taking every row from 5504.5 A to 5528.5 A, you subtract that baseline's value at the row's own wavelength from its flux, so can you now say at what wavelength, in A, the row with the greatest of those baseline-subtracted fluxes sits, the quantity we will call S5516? 5521 A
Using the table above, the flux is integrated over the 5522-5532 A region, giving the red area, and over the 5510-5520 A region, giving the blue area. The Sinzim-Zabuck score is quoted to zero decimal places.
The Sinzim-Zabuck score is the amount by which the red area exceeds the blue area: 23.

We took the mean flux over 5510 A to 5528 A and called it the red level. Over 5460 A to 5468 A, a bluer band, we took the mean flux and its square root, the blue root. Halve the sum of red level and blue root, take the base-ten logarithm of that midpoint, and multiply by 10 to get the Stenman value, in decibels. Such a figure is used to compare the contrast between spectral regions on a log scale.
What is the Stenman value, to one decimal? 12.0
